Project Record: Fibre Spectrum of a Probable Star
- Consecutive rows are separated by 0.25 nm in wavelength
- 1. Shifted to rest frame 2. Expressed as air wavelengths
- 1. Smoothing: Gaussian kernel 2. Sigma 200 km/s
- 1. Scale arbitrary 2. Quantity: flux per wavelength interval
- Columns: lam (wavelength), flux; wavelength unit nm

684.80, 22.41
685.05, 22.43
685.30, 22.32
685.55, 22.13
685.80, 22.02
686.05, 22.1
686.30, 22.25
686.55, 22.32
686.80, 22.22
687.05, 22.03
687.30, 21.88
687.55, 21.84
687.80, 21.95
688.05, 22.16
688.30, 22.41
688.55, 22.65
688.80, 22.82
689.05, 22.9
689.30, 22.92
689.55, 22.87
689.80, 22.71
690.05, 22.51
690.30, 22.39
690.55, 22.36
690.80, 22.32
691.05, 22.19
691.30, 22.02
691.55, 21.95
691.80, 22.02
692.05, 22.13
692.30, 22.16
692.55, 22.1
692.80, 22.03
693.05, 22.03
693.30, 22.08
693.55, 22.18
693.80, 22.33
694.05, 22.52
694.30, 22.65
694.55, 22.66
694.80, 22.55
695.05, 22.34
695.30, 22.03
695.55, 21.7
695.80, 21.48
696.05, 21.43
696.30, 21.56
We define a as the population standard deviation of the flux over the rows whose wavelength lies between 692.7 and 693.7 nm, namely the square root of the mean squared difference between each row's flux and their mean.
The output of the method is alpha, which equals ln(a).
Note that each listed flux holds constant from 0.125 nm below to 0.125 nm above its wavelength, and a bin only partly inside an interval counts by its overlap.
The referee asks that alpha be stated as -2.8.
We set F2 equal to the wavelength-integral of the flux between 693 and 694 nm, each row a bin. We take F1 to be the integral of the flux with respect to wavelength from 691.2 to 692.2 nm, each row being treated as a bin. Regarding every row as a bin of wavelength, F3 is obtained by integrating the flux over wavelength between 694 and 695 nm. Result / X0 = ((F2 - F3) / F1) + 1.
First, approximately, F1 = 22.0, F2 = 22.2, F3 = 22.6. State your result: 0.982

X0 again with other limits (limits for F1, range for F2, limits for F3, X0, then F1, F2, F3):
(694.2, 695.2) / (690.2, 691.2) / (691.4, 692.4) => 1.011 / 22.5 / 22.3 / 22.1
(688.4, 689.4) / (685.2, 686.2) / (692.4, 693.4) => 1.003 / 22.8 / 22.1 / 22.1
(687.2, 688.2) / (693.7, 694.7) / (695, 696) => 1.033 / 22.0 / 22.5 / 21.8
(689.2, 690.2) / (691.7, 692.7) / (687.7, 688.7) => 0.991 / 22.7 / 22.1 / 22.3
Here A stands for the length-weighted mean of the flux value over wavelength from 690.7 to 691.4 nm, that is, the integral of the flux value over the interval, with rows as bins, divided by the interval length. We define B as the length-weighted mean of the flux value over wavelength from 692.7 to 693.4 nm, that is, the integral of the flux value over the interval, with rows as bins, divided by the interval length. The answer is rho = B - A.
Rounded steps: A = 22.2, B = 22.0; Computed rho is -0.1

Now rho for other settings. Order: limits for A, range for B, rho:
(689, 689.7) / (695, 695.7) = -0.9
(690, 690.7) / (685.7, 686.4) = -0.3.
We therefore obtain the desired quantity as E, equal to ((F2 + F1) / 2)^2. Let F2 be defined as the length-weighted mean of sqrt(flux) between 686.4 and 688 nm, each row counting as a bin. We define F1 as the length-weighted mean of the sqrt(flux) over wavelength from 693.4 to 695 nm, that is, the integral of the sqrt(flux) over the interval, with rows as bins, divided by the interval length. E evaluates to 22.3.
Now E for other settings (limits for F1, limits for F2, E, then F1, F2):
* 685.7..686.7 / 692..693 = 22.1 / 4.71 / 4.70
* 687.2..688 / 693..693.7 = 22.0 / 4.68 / 4.70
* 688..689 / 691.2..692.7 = 22.3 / 4.75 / 4.70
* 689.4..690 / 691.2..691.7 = 22.4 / 4.77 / 4.69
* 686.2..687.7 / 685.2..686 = 22.1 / 4.70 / 4.71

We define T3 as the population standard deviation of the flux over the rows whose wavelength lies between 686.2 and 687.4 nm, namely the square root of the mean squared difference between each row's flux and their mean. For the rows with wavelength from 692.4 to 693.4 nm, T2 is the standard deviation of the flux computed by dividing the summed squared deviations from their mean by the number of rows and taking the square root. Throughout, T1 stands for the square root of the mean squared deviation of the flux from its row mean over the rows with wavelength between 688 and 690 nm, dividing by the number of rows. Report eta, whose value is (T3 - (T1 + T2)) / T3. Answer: -0.75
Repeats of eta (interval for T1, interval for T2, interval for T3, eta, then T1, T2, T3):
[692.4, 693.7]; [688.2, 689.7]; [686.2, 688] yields -0.32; 0.06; 0.18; 0.178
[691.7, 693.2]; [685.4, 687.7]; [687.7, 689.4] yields 0.41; 0.05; 0.15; 0.353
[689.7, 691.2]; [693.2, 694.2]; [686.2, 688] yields -0.84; 0.16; 0.17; 0.178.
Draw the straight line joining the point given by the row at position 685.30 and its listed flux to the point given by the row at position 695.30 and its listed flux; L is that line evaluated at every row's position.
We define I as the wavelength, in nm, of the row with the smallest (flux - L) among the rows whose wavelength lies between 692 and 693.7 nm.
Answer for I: 692.80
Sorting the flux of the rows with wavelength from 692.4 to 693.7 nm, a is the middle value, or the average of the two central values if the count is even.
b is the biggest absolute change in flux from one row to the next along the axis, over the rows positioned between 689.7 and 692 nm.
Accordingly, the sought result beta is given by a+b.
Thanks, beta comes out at 22.3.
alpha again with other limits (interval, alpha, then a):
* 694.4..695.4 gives -1.4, 0.24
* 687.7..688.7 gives -1.3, 0.26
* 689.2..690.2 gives -1.8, 0.16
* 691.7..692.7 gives -3.0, 0.05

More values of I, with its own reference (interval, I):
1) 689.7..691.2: 691.05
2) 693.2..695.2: 693.30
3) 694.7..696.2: 696.05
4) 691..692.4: 691.55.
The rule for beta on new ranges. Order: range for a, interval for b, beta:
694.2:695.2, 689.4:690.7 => 22.8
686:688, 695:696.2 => 22.4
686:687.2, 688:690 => 22.5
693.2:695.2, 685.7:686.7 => 22.6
